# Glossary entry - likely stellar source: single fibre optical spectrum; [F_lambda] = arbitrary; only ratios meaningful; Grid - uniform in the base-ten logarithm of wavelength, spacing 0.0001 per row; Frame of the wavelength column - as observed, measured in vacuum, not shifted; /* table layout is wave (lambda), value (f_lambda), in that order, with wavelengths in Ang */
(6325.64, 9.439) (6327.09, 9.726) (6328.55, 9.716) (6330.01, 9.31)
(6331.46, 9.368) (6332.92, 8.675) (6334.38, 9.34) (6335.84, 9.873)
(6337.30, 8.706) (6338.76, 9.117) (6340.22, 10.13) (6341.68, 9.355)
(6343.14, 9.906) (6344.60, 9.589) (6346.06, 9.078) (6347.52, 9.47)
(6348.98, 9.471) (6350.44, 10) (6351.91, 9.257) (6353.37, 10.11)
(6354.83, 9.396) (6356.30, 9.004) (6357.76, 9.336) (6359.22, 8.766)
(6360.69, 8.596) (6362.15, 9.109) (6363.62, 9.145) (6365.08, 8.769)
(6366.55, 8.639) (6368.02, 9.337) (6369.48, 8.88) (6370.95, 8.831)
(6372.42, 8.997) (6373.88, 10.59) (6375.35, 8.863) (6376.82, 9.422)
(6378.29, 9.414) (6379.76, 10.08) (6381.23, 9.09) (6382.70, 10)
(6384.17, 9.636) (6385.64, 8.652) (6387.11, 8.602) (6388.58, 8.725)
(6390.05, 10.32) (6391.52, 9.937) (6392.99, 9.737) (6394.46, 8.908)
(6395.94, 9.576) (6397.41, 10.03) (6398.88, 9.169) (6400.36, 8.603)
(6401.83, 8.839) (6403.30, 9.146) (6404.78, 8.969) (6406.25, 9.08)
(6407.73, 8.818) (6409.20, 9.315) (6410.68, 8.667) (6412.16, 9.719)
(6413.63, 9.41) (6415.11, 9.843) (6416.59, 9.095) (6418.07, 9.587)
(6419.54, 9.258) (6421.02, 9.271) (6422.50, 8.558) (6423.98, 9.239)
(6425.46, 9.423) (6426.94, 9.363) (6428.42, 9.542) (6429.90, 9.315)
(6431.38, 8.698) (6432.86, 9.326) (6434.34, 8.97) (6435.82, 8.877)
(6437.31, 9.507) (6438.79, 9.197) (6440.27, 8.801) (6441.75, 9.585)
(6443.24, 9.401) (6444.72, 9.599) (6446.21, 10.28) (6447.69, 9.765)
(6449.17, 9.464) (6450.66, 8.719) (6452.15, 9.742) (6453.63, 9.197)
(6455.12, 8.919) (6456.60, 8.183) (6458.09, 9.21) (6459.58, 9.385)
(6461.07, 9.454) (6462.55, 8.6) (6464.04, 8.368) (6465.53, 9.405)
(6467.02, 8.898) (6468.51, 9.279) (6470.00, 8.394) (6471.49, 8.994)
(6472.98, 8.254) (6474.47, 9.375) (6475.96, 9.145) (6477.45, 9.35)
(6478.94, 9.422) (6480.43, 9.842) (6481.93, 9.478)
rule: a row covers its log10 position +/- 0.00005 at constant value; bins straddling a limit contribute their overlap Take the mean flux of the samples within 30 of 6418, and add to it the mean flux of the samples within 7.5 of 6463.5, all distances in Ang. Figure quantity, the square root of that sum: 4.27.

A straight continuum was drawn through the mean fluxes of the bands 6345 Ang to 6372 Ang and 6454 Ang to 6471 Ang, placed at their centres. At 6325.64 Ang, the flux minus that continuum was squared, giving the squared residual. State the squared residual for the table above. 0.032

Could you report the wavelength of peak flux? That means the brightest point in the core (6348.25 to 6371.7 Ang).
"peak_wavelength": 6353.37 Ang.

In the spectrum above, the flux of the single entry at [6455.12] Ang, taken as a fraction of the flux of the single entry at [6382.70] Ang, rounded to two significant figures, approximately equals 0.89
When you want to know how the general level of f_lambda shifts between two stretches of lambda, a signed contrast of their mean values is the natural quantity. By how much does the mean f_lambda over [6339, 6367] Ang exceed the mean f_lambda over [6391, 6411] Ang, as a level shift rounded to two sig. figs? 0.12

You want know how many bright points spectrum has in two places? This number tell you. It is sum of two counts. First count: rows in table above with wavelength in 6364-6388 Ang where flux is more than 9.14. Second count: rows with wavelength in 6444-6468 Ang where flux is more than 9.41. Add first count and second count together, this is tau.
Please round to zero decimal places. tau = 13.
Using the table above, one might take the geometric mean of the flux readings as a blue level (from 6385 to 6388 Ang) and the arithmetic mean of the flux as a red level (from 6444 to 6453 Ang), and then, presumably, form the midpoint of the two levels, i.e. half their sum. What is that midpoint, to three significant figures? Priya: 9.11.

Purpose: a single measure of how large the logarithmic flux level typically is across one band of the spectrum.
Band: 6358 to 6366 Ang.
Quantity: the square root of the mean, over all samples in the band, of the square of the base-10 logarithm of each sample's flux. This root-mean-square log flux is 0.948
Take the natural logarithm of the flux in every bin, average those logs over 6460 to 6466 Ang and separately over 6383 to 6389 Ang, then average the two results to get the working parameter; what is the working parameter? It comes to 2.19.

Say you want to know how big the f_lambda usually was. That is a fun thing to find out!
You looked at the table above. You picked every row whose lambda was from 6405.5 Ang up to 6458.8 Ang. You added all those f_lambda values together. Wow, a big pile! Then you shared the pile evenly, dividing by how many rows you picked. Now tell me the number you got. 9.25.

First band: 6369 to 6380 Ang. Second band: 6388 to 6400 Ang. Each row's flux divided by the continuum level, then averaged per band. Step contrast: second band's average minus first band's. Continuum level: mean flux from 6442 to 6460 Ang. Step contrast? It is 0.018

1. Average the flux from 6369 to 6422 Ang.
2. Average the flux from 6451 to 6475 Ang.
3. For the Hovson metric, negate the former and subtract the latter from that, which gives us -18.3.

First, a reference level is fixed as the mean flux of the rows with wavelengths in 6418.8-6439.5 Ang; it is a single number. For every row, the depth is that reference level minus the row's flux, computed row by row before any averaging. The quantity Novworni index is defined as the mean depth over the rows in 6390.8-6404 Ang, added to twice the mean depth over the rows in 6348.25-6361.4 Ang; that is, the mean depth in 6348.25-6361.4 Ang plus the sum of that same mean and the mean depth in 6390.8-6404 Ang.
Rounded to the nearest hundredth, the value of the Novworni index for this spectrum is -0.43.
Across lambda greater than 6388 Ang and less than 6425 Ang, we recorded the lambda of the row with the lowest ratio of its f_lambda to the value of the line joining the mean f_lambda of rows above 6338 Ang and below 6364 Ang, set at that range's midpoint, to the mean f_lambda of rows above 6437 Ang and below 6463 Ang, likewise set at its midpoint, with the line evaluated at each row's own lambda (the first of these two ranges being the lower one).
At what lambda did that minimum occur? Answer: 6422.50 Ang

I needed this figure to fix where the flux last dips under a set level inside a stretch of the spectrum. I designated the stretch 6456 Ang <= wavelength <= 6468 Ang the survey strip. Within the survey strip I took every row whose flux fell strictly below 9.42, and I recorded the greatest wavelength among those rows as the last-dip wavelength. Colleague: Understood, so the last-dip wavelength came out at 6467.02 Ang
